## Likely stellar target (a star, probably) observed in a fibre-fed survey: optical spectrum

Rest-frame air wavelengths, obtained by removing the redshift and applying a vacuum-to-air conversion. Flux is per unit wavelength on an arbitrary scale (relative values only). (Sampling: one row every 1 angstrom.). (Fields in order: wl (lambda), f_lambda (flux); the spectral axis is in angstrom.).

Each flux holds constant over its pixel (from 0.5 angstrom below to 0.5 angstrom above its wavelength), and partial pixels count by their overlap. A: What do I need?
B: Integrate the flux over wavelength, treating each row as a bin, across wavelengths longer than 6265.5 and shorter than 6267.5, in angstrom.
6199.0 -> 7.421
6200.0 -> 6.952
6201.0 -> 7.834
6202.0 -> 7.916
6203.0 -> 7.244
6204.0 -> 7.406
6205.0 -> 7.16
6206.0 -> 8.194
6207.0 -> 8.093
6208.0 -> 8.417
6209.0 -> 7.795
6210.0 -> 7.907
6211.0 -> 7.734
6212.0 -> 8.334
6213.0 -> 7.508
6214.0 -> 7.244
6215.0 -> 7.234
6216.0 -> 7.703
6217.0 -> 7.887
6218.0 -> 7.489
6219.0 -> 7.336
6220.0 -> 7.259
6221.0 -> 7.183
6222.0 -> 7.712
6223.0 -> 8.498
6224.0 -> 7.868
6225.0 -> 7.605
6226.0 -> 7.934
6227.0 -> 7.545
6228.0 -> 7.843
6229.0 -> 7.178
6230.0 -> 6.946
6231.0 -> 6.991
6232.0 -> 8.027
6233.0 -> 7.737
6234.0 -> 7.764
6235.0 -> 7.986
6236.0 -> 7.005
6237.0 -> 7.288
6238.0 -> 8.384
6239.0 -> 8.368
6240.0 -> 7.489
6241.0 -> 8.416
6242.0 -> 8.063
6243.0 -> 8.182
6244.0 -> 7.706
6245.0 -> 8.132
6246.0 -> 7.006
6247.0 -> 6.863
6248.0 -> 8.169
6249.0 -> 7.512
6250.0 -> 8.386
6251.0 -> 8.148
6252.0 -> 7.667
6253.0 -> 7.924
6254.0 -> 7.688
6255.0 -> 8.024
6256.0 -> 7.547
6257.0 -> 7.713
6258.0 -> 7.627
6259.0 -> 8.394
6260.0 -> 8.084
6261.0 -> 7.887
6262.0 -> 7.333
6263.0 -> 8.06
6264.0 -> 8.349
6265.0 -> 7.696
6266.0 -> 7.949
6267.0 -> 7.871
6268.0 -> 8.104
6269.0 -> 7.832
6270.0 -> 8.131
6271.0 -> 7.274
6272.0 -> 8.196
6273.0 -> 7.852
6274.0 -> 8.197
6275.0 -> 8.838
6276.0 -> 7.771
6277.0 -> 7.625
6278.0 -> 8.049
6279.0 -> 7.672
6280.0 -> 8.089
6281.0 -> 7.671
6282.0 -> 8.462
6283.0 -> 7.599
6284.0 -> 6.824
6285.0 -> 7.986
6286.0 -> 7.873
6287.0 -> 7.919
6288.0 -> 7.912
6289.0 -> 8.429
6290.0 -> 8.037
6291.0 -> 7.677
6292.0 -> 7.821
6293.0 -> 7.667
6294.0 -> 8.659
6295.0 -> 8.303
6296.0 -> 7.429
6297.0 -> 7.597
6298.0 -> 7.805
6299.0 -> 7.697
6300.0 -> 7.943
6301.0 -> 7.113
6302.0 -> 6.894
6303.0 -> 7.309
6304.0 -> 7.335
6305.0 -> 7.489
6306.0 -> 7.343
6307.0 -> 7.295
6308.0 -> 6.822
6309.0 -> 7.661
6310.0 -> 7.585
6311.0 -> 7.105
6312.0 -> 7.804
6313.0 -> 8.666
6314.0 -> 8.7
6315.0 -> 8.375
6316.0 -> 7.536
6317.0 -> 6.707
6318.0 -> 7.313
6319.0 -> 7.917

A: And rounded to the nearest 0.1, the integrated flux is 15.8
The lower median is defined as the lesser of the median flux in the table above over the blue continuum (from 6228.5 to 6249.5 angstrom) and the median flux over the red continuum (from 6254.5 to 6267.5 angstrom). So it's 7.74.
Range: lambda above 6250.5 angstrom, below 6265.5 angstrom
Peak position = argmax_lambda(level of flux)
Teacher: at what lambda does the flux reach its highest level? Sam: 6259.0 angstrom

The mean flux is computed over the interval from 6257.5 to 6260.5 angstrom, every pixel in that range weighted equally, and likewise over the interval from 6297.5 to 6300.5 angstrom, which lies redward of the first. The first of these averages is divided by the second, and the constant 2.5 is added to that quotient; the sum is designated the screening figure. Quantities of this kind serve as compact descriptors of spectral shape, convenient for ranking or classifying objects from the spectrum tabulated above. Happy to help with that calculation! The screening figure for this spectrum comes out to 3.53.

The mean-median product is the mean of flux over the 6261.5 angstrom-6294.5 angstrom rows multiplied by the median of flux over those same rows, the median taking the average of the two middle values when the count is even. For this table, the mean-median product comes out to 62.7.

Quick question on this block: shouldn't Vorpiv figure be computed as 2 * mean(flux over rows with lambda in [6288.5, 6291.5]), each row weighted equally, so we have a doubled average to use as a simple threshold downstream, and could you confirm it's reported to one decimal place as 16.1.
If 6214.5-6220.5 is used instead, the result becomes 15.0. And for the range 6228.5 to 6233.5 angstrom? 14.8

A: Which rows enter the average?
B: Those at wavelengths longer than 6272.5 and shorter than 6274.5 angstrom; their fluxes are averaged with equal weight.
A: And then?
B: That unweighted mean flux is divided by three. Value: 2.67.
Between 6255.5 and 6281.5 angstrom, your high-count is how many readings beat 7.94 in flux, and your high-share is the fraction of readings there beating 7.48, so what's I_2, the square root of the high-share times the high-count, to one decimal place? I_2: 3.3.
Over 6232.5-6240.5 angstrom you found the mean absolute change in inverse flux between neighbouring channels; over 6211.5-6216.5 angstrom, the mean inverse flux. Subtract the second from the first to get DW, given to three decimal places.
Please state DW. -0.123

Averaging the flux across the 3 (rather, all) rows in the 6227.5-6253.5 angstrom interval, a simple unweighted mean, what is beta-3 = 7.74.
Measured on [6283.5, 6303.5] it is 7.74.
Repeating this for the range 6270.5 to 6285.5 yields 7.87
